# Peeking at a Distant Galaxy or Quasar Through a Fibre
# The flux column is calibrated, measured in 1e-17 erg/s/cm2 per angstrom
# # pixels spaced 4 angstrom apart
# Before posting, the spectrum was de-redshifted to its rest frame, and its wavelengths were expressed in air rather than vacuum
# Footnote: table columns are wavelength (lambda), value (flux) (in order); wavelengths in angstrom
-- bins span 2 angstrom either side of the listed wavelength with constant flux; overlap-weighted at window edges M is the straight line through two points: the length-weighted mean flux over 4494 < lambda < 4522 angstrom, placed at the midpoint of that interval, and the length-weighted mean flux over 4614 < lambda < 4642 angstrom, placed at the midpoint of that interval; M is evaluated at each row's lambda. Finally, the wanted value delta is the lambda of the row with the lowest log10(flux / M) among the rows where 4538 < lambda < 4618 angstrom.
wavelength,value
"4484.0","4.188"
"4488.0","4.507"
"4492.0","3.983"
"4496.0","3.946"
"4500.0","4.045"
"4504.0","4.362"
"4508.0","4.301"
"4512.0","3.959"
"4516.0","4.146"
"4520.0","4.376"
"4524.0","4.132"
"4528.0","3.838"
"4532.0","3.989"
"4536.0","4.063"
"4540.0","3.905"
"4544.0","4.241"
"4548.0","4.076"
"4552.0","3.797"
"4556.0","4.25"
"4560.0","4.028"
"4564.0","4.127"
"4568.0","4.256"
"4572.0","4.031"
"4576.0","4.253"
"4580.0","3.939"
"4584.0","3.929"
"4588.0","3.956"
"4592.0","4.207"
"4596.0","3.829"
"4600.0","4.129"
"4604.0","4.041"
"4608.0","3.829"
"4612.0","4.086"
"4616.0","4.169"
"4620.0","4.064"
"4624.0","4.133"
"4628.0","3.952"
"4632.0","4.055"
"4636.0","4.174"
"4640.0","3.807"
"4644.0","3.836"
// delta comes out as 4552.0 angstrom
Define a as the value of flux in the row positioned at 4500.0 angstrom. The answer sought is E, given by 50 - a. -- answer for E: 46.0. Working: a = 4.045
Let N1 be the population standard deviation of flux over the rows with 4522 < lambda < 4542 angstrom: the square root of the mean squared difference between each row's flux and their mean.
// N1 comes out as 0.106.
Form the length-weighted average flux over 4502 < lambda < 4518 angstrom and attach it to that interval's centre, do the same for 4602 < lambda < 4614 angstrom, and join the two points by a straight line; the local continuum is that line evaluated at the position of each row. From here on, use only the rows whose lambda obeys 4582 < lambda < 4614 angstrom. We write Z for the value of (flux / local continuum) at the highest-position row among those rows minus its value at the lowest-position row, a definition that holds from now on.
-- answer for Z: 0.054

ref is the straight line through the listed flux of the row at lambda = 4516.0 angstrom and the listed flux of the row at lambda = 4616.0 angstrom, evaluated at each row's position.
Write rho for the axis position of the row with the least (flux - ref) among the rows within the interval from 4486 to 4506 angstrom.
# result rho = 4496.0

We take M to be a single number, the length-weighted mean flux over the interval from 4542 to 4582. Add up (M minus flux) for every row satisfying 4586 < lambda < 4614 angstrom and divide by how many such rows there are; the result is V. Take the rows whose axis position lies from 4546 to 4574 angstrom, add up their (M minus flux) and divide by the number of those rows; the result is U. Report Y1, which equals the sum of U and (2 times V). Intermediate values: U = 0.019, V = 0.09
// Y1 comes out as 0.20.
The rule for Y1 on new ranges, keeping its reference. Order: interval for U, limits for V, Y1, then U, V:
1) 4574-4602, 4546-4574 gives 0.10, 0.065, 0.02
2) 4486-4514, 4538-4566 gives 0.02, -0.058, 0.04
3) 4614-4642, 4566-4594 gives 0.09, 0.049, 0.02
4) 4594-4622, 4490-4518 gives 0.07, 0.079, -0.01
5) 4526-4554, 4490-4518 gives 0.10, 0.113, -0.01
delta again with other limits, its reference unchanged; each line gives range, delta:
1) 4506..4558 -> 4552.0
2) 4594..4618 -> 4596.0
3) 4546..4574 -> 4552.0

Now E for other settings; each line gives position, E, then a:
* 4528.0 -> 46.2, 3.838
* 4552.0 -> 46.2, 3.797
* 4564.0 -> 45.9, 4.127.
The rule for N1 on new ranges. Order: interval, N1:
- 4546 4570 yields 0.155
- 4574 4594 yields 0.142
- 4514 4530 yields 0.191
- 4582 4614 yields 0.129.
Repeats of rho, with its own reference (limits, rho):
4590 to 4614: 4608.0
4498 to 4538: 4528.0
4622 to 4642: 4640.0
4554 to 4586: 4584.0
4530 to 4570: 4552.0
